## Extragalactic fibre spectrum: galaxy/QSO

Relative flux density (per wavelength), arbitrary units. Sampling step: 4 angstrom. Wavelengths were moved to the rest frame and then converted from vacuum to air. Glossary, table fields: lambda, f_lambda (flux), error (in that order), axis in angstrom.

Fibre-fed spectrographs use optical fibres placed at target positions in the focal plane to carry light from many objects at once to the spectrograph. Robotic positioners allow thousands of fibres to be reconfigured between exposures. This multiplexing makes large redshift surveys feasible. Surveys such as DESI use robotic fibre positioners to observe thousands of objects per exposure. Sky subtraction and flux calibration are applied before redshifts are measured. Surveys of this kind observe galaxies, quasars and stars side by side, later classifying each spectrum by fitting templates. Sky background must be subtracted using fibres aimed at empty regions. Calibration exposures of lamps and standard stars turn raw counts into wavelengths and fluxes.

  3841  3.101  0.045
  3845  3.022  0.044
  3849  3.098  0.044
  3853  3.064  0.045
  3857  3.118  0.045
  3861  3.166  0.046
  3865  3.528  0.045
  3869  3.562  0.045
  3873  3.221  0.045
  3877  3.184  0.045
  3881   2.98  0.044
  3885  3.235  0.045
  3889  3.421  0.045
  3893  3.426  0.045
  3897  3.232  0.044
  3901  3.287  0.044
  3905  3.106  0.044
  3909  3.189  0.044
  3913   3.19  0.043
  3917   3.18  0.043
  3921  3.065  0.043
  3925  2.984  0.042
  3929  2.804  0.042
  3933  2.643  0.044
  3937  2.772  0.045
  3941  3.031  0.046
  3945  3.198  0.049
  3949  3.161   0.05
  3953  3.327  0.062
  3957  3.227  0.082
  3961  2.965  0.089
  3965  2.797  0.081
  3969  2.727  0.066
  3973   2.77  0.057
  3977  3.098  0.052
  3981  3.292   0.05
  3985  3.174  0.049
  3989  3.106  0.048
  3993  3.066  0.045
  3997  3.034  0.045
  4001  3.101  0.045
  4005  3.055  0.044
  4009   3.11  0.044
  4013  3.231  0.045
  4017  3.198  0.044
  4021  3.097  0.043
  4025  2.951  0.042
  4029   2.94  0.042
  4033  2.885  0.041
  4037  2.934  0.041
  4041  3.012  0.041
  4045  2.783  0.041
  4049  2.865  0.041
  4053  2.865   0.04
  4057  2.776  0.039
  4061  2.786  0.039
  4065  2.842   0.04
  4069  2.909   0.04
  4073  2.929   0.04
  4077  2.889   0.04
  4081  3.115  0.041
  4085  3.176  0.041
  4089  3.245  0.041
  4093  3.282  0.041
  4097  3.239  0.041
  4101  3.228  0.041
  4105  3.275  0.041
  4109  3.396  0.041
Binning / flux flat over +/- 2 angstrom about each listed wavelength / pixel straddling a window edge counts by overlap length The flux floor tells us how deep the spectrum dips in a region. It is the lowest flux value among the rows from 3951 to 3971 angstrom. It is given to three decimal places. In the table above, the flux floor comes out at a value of 2.727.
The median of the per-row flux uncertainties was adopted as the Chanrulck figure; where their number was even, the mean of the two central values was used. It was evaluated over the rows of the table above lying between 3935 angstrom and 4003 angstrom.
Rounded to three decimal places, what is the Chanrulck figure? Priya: 0.050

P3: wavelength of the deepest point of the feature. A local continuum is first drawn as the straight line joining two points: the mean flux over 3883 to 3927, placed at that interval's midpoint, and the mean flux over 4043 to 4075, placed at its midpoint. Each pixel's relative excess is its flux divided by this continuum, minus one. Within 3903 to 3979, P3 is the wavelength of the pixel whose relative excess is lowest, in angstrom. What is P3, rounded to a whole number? 3933 angstrom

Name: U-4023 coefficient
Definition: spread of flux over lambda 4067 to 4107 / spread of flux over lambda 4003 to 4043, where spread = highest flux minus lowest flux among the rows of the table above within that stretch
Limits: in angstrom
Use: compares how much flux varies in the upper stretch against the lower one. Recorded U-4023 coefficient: 1.1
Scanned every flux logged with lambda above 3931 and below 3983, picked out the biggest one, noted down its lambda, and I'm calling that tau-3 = 3953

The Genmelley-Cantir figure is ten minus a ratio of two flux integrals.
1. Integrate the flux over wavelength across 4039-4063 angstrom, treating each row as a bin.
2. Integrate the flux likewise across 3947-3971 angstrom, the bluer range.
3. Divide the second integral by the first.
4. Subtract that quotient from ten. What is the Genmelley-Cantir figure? 8.9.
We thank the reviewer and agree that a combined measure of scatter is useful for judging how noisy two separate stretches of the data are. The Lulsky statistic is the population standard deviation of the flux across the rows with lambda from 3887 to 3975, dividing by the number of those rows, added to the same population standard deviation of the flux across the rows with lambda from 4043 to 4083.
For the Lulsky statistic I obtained 0.321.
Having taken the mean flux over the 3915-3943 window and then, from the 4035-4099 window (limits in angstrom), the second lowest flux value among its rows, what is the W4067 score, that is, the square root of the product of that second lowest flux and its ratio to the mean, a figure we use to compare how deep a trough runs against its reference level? 1.63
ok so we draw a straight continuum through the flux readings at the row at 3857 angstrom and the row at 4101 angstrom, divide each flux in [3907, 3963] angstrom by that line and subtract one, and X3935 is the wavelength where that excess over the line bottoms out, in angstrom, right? 3933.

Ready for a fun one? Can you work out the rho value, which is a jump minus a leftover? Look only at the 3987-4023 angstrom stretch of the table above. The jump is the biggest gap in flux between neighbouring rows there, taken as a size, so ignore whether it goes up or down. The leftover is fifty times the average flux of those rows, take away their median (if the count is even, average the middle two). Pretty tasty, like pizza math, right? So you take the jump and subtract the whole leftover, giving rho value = -152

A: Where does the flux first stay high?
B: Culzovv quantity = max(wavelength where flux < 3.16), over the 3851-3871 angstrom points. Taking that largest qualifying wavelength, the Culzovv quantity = 3857 angstrom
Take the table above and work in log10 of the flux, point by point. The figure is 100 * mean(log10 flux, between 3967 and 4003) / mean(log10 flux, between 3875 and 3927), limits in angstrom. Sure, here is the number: 95.8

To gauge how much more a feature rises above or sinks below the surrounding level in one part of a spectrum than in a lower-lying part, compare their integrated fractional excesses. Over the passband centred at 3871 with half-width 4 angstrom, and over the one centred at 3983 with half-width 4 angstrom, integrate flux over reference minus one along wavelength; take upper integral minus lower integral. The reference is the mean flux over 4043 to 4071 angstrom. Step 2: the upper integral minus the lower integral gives -0.45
